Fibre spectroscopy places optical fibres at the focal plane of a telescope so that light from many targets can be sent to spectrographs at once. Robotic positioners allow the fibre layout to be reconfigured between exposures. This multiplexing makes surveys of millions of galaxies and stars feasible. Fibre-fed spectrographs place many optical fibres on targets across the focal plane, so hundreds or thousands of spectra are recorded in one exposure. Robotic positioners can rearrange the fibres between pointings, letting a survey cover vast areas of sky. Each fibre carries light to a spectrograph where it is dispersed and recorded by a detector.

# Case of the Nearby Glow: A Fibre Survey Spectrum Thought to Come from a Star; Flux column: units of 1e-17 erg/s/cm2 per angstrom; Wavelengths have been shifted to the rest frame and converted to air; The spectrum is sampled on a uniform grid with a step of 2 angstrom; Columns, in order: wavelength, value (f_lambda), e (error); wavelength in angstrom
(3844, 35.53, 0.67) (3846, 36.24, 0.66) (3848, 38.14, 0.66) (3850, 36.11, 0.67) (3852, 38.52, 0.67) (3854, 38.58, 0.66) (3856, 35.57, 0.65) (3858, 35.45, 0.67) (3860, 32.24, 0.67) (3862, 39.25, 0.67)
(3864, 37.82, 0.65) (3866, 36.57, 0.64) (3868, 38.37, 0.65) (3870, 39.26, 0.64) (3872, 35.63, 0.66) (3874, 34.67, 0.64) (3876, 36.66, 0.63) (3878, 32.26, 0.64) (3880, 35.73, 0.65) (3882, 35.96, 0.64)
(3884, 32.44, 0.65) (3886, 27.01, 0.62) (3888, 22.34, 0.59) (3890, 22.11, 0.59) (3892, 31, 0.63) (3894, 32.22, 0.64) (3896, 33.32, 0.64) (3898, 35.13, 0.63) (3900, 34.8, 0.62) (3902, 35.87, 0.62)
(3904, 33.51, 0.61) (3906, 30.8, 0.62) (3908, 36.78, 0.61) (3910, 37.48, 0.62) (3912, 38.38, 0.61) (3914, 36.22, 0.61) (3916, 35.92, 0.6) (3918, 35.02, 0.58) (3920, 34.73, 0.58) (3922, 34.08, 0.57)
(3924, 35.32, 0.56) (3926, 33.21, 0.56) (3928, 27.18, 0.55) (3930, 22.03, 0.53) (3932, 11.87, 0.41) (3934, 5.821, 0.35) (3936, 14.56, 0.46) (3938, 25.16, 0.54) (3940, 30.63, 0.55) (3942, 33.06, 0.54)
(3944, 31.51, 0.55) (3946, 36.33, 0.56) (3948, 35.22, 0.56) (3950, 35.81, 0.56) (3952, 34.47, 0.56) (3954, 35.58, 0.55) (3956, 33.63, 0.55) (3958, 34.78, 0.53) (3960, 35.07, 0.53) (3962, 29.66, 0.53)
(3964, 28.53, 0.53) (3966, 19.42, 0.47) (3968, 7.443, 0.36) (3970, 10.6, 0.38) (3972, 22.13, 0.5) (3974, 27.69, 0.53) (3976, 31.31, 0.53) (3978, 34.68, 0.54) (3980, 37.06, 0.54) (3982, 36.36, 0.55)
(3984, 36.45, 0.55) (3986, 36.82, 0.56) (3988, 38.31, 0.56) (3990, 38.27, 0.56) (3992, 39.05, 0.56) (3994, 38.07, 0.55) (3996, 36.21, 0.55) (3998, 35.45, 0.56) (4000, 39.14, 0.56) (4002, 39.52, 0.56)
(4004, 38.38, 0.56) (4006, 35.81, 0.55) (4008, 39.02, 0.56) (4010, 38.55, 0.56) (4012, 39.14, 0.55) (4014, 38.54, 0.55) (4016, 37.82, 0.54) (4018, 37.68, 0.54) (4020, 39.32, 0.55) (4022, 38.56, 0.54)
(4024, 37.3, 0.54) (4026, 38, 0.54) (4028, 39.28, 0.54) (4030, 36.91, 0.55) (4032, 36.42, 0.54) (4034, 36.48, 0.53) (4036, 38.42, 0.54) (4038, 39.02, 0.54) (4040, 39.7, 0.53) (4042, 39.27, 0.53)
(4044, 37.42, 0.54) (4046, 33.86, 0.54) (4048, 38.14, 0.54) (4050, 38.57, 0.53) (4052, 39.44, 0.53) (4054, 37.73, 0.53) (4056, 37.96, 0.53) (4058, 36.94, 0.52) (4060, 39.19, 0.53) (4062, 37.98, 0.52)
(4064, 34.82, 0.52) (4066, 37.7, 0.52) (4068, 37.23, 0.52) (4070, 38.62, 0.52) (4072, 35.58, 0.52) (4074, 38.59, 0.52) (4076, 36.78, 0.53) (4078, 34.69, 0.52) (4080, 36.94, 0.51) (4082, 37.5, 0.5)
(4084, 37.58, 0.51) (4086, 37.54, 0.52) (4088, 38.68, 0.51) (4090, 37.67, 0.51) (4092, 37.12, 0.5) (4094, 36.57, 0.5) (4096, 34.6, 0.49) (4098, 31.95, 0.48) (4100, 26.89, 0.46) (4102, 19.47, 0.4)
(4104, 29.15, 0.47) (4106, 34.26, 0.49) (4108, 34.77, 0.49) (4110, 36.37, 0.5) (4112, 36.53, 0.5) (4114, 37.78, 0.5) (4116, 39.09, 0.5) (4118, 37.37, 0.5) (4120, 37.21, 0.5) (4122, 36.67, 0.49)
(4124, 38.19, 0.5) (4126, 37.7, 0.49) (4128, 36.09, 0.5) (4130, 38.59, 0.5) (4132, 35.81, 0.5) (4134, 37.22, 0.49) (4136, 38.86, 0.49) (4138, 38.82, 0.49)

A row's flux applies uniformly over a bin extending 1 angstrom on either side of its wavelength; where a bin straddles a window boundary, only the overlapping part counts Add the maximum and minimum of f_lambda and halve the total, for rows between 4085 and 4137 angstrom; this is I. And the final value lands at 29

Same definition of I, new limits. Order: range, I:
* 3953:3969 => 22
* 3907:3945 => 22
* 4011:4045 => 38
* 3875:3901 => 29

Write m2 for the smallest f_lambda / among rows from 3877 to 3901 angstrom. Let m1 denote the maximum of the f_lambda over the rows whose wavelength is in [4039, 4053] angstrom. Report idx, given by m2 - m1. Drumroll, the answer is -18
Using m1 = 39.7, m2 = 22.11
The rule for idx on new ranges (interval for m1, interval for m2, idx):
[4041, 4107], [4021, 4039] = -3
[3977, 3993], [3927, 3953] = -33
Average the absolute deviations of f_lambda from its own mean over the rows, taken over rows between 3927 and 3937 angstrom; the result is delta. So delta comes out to 6.7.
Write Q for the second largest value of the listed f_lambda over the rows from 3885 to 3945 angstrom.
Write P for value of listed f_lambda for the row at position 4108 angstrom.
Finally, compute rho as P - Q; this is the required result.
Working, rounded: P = 34.77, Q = 37.48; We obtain -2.71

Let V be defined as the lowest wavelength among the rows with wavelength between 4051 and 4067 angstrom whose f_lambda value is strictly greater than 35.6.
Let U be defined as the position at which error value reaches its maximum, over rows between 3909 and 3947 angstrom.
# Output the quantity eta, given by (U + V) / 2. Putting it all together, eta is 3981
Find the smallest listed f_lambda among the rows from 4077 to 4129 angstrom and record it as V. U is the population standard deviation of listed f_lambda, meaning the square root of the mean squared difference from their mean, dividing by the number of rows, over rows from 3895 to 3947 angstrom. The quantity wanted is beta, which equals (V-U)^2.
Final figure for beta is 127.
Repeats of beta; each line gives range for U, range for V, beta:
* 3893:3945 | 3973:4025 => 383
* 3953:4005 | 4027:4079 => 650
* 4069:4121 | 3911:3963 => 2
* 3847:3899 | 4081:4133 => 224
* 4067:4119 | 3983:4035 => 974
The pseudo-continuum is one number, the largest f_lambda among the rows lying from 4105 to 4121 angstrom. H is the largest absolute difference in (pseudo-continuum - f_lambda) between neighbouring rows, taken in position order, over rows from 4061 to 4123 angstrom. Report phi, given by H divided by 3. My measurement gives 3.2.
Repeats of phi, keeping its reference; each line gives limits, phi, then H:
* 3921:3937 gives 3.4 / 10.2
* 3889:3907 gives 3.0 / 8.9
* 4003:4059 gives 1.4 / 4.3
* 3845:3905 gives 3.0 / 8.9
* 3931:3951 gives 3.5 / 10.6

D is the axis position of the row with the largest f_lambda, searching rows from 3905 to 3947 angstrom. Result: 3912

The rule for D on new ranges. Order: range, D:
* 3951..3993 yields 3992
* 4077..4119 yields 4116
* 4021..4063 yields 4040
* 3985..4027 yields 4002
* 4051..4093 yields 4052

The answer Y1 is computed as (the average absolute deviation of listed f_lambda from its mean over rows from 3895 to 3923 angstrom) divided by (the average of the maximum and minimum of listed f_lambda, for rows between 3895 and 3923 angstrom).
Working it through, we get 0.04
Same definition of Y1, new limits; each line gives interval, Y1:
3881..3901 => 0.14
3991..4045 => 0.03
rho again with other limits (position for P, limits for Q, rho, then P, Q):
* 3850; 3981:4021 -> -3.21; 36.11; 39.32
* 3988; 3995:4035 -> -1.01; 38.31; 39.32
